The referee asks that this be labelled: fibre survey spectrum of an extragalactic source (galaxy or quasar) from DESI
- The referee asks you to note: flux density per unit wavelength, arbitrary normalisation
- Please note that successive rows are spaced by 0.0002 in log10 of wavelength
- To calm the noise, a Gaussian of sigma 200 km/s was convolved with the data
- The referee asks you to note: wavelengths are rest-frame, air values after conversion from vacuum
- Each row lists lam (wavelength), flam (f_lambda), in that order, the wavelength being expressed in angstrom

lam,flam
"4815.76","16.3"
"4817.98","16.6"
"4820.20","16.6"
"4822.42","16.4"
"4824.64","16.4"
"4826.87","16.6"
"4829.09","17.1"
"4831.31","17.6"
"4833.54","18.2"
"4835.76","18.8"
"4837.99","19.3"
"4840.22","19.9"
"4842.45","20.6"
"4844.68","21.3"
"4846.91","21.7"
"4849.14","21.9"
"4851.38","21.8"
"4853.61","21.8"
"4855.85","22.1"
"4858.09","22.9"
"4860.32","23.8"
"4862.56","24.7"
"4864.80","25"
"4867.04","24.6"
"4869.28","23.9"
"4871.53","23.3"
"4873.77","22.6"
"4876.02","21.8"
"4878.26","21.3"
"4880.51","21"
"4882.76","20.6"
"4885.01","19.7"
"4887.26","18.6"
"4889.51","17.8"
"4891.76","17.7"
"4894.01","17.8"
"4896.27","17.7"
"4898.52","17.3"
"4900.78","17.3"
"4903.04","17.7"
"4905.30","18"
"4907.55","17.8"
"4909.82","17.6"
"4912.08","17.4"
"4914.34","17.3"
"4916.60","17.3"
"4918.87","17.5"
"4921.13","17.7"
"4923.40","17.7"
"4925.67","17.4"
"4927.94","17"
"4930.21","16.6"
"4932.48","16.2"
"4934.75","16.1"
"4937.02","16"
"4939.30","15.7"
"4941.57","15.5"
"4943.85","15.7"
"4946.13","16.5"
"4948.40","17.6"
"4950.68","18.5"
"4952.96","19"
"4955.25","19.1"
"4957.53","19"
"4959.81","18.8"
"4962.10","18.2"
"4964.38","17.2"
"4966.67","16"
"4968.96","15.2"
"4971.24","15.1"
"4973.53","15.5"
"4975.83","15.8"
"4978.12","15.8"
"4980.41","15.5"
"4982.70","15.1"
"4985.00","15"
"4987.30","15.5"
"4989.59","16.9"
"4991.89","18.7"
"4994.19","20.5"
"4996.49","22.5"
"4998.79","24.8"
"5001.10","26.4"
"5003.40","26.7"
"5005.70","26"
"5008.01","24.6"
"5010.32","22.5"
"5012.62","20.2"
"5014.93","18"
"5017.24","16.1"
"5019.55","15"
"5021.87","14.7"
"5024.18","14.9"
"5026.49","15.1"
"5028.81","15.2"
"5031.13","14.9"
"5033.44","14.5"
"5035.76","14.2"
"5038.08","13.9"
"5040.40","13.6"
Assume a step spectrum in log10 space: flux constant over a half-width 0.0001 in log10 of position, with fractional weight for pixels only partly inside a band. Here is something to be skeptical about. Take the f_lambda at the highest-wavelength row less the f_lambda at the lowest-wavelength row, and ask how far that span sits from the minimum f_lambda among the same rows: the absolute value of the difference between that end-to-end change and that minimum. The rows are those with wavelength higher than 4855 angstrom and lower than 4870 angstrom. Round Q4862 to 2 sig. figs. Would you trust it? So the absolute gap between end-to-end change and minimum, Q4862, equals 20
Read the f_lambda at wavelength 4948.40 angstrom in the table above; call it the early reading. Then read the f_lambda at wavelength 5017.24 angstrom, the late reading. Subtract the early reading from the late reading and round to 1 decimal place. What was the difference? -1.5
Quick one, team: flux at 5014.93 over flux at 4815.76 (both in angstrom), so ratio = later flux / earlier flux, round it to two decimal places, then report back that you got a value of 1.10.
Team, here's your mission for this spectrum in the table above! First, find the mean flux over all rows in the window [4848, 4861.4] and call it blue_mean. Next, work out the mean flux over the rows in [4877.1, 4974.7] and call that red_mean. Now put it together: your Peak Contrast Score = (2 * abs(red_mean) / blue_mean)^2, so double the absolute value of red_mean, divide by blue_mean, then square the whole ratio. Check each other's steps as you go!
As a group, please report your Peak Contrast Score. 2.5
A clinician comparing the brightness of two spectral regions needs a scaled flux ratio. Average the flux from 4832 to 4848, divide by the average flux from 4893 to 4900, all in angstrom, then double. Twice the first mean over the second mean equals 2.27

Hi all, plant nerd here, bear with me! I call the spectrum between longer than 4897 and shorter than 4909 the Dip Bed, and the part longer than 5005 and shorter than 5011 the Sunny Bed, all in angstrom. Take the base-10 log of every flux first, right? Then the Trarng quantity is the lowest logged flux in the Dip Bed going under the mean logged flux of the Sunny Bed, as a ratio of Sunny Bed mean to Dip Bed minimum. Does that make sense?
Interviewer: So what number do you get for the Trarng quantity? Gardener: 1.12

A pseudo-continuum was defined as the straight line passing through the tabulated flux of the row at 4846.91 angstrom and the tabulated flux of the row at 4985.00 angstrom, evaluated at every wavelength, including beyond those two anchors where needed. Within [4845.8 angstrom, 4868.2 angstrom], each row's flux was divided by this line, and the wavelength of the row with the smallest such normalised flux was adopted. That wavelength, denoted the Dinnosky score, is 4846.91 angstrom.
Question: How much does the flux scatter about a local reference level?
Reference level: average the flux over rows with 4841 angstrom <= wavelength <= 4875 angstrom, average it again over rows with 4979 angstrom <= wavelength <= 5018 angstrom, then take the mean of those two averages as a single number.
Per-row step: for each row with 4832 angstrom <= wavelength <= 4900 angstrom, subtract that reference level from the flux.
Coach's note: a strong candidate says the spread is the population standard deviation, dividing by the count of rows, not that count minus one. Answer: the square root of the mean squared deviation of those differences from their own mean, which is 2.3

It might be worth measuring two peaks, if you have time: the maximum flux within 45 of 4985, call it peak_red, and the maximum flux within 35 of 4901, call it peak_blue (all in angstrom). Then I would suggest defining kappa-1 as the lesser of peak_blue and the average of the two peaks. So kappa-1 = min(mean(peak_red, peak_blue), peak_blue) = 24.6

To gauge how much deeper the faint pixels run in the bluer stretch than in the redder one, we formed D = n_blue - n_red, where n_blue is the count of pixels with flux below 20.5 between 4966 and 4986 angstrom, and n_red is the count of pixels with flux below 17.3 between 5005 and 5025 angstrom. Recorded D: 5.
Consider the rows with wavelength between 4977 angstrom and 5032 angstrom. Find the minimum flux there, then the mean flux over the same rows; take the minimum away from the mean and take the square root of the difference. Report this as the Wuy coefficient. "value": 2.0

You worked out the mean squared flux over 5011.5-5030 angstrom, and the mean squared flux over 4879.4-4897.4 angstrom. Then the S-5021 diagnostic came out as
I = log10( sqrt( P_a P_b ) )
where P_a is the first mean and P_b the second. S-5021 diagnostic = 2.49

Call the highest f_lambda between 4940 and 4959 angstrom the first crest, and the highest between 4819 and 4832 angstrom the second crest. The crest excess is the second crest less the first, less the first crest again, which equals -21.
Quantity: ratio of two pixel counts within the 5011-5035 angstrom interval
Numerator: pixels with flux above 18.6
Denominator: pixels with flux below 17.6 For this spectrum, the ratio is 0.1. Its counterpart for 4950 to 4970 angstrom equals 1.3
